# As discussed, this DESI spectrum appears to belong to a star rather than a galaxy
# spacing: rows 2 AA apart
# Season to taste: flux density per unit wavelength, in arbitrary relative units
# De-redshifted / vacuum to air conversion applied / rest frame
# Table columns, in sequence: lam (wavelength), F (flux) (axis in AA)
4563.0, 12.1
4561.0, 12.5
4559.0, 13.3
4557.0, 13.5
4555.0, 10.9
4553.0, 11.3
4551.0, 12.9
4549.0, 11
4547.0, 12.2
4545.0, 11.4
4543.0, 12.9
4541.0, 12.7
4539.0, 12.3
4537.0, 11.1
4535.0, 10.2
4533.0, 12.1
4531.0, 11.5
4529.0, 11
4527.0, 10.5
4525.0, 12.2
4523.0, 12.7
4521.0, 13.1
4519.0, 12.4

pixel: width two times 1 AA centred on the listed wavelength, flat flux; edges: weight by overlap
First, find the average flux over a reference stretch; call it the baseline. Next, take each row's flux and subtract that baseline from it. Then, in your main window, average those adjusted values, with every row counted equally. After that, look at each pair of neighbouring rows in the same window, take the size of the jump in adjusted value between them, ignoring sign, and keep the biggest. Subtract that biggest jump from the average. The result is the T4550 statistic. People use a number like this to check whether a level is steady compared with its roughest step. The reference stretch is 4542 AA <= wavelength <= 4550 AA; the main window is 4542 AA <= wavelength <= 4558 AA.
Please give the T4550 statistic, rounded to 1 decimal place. -2.5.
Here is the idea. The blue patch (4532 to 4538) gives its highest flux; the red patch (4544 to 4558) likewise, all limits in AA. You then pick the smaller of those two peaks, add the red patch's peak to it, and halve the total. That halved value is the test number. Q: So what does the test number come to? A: 12.8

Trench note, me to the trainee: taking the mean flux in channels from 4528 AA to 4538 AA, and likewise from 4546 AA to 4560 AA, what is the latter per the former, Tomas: 1.09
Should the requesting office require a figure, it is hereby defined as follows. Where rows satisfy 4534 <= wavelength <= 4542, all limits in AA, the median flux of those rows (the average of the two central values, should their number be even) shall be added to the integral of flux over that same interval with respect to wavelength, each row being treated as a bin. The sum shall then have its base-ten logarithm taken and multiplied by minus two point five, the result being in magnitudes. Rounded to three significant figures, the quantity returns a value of -5.05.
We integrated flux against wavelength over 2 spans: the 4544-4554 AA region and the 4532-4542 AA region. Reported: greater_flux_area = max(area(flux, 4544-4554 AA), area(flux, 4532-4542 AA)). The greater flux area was 118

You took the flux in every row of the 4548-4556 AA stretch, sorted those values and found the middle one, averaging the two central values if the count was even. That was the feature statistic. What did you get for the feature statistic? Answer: 11.15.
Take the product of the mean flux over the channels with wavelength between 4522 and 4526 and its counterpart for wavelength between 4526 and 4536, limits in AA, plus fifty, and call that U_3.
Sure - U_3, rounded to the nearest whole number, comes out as 188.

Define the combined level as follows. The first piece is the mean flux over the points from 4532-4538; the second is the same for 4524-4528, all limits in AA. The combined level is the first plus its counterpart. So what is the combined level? 22.5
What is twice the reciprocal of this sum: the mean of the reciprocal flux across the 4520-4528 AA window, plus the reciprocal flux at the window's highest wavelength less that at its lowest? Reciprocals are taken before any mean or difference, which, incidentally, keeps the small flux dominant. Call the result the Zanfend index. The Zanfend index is 20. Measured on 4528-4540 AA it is 25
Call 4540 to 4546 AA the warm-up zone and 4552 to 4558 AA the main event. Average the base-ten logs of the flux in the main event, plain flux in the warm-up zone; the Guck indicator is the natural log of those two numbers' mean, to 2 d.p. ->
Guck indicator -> 1.90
